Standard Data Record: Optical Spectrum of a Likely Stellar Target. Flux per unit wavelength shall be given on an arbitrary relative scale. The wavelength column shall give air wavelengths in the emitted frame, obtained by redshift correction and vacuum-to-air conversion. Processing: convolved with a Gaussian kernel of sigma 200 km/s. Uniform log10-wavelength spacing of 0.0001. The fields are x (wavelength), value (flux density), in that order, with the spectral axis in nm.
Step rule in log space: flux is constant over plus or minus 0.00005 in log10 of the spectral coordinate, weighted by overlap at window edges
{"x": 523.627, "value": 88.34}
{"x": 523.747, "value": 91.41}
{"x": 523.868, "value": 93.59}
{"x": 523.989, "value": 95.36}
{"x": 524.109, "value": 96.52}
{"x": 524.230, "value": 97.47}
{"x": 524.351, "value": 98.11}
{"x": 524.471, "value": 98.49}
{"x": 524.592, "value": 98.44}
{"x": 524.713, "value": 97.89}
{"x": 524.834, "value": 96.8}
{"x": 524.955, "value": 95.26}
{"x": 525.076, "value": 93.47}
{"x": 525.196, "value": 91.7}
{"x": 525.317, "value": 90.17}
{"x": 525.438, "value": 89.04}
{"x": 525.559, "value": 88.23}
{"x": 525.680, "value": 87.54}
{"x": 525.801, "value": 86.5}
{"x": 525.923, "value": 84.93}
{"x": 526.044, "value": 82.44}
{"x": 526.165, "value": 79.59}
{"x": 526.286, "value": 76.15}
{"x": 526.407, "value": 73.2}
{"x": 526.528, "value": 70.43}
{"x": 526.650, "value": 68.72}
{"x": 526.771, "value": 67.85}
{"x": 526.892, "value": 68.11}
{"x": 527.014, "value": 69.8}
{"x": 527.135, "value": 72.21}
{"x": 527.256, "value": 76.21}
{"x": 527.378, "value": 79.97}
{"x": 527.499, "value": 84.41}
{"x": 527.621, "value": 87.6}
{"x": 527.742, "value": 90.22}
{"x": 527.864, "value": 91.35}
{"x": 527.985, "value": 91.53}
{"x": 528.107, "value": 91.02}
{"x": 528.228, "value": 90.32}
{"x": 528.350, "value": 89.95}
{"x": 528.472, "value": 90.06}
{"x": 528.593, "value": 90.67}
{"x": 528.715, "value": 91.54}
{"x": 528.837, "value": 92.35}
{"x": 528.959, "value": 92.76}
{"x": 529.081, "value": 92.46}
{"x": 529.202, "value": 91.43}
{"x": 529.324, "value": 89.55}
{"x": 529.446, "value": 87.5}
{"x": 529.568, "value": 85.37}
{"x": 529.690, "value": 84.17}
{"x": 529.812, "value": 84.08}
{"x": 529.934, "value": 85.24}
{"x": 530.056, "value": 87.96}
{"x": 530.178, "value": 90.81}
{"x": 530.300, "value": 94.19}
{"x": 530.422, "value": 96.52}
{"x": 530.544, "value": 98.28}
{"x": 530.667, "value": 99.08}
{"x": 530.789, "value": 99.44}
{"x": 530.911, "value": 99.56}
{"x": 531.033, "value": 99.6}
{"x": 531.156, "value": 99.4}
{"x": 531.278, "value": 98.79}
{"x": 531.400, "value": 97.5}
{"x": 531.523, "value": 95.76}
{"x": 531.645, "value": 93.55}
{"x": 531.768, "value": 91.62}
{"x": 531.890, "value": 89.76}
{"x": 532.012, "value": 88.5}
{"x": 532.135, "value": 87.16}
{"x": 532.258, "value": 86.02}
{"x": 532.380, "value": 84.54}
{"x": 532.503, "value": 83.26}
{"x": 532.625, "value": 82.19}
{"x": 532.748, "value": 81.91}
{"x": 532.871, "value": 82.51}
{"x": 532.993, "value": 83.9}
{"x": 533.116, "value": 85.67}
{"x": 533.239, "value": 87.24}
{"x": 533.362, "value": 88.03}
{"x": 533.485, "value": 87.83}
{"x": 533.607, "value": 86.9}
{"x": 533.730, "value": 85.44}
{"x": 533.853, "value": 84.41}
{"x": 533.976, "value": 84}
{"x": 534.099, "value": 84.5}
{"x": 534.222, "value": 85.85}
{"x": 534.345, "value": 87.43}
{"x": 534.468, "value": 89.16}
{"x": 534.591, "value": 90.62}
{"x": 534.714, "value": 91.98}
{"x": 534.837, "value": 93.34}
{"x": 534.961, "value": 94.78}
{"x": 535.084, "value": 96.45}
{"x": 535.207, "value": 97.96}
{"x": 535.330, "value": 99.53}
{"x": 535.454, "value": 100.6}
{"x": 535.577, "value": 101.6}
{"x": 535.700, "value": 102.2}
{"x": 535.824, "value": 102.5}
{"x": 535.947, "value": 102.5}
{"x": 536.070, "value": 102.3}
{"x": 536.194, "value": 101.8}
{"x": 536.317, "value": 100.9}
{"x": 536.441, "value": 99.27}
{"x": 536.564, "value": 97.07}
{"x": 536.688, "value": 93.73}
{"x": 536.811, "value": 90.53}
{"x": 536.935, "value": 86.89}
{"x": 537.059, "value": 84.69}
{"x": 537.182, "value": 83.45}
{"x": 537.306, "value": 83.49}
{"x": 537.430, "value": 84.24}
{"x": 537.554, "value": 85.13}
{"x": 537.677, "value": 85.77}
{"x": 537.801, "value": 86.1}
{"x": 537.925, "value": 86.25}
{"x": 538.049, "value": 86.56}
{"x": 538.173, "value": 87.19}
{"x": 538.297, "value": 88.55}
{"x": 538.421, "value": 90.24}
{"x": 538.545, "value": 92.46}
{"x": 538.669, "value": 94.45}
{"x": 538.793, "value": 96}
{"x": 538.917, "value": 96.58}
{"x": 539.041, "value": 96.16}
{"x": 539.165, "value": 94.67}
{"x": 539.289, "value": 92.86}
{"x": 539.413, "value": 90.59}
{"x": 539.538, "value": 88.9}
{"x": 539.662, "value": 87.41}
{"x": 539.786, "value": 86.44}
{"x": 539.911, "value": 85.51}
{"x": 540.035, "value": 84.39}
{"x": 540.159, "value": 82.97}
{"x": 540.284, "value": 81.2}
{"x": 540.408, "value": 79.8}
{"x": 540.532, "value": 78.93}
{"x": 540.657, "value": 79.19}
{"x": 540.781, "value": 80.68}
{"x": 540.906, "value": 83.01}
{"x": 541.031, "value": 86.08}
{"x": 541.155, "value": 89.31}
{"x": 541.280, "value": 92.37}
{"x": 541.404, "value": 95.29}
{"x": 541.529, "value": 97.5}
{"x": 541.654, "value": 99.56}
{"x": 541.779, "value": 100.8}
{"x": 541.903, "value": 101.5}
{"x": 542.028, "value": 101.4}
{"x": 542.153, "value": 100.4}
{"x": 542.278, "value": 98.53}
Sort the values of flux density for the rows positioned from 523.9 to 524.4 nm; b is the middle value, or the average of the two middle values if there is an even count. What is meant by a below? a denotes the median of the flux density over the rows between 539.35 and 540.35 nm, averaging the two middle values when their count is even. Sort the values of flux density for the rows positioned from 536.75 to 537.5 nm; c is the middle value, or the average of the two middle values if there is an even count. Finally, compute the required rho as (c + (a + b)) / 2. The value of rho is 134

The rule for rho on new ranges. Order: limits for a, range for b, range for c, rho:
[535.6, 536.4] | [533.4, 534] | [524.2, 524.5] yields 143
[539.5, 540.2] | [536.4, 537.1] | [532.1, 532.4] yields 132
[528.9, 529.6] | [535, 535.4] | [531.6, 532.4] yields 138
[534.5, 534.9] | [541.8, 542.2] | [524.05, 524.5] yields 146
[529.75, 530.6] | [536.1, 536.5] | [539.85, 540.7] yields 136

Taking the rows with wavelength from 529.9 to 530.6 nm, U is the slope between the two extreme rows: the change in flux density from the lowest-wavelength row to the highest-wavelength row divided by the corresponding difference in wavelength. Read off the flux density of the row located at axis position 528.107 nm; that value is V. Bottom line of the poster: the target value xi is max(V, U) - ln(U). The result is 88.0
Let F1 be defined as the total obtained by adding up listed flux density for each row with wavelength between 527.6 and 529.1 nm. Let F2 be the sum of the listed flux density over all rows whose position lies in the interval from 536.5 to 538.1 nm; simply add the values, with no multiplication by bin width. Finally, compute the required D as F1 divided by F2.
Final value 1.04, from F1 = 1182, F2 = 1134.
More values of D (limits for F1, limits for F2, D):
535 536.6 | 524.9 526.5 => 1.17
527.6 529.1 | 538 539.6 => 0.99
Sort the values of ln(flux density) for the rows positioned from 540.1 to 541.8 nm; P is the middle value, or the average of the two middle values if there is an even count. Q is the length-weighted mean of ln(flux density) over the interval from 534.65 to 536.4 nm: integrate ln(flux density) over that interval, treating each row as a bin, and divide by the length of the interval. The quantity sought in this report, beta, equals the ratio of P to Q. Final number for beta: 0.966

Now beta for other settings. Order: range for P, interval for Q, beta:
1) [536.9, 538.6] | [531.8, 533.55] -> 1.001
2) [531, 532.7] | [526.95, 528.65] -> 1.014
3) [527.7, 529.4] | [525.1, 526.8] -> 1.026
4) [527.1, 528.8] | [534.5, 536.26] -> 0.981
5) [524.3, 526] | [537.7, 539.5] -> 1.004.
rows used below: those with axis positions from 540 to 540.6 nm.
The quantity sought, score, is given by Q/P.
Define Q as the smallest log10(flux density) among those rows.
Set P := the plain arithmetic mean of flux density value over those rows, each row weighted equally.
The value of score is 0.0233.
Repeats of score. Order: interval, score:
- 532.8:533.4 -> 0.0224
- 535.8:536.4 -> 0.0196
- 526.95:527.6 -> 0.0241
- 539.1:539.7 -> 0.0214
